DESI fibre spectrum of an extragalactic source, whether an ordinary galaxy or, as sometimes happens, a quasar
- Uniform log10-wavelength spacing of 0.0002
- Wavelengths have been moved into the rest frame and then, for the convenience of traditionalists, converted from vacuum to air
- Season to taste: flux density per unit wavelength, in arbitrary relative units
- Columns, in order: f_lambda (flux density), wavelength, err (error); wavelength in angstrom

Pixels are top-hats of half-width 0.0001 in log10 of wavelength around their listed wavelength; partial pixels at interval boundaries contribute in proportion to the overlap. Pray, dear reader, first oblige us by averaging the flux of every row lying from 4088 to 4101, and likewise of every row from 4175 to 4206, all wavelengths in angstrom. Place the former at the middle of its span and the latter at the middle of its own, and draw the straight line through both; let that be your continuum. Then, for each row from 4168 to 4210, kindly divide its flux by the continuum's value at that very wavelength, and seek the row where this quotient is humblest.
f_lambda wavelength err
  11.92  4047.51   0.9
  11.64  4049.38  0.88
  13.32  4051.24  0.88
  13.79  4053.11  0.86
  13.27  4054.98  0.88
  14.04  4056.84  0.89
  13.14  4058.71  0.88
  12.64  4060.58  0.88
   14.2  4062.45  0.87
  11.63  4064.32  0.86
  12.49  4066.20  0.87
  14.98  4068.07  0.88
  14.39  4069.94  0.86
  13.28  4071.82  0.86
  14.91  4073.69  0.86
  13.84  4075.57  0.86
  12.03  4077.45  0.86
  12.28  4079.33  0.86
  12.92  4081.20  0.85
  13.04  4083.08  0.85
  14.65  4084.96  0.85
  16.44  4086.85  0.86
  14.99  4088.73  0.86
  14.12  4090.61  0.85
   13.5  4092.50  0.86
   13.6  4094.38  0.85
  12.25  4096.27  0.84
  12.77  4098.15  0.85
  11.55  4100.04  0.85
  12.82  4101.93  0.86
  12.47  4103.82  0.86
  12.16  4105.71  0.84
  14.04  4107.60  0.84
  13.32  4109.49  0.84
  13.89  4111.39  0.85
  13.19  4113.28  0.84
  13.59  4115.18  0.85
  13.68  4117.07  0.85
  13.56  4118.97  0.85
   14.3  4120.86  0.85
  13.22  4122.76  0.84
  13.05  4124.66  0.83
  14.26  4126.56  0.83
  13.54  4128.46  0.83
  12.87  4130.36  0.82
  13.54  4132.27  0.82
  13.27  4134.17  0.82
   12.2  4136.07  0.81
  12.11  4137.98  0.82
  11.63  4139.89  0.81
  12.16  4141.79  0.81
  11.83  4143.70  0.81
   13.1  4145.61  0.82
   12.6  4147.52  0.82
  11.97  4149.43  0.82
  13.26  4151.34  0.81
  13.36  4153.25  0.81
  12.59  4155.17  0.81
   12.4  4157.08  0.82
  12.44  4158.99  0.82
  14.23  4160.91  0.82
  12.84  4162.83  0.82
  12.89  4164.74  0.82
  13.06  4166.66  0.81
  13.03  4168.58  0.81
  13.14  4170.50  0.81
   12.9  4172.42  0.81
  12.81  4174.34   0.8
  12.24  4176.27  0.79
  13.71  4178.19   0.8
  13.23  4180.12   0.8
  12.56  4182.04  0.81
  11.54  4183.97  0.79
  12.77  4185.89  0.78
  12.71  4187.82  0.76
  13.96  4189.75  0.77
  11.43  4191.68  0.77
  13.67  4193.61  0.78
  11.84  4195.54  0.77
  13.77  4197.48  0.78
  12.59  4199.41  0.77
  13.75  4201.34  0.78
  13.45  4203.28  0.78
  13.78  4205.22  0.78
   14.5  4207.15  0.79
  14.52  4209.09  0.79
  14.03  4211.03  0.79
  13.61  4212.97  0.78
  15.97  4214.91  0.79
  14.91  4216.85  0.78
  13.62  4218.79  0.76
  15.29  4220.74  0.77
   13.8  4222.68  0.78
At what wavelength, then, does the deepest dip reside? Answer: 4191.68 angstrom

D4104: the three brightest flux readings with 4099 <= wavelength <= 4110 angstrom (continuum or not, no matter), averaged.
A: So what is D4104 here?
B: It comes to 13.4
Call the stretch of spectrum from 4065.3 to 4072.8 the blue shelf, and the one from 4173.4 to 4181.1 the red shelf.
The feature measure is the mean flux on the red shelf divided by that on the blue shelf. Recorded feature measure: 0.94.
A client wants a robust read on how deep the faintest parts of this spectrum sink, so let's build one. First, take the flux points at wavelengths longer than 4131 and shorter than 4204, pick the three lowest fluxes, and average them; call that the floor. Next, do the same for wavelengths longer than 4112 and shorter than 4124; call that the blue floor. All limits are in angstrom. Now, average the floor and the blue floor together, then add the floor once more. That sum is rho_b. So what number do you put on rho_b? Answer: 24.0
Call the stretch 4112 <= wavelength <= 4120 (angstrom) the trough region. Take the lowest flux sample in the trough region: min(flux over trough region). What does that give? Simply 13.19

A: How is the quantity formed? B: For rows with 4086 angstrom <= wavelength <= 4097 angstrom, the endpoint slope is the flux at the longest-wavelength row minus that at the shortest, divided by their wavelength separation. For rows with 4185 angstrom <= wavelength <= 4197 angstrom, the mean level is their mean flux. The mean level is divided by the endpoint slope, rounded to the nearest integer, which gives -29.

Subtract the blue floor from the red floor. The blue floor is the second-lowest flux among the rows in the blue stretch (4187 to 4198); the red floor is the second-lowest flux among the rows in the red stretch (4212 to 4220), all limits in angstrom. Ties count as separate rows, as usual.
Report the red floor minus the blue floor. 1.8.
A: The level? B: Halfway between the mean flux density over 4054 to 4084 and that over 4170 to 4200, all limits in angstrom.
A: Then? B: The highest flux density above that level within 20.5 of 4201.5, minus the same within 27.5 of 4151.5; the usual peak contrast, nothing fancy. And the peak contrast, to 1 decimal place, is 1.7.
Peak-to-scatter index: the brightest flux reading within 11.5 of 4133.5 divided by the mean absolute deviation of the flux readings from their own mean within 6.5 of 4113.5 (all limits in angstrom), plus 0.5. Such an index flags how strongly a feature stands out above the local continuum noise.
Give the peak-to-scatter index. 64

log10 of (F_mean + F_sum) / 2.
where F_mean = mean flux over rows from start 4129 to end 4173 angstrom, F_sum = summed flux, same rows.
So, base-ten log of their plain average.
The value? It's 2.18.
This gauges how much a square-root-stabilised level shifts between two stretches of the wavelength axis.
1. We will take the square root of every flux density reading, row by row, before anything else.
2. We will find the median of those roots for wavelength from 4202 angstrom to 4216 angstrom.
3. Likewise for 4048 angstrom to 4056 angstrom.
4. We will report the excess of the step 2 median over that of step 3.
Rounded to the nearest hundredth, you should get 0.10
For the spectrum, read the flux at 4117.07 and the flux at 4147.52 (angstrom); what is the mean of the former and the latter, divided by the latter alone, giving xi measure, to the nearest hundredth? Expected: 1.04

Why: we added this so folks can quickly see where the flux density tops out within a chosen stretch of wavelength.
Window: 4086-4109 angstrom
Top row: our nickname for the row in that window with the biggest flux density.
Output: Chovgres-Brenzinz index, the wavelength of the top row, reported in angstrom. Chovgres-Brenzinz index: 4086.85 angstrom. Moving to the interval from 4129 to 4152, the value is 4132.27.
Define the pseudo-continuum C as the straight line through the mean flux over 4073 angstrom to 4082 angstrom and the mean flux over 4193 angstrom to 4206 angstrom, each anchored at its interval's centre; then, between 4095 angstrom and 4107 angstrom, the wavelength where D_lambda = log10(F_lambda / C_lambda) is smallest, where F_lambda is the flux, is 4100.04 angstrom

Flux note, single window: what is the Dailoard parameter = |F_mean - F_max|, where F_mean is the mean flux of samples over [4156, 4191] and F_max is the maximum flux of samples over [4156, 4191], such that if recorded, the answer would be 1.3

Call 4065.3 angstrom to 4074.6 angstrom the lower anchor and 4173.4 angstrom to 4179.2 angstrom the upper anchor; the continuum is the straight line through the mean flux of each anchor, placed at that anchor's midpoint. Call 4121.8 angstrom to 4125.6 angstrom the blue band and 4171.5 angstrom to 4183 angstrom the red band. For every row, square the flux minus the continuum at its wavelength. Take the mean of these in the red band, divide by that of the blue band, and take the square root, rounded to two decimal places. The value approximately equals 1.43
